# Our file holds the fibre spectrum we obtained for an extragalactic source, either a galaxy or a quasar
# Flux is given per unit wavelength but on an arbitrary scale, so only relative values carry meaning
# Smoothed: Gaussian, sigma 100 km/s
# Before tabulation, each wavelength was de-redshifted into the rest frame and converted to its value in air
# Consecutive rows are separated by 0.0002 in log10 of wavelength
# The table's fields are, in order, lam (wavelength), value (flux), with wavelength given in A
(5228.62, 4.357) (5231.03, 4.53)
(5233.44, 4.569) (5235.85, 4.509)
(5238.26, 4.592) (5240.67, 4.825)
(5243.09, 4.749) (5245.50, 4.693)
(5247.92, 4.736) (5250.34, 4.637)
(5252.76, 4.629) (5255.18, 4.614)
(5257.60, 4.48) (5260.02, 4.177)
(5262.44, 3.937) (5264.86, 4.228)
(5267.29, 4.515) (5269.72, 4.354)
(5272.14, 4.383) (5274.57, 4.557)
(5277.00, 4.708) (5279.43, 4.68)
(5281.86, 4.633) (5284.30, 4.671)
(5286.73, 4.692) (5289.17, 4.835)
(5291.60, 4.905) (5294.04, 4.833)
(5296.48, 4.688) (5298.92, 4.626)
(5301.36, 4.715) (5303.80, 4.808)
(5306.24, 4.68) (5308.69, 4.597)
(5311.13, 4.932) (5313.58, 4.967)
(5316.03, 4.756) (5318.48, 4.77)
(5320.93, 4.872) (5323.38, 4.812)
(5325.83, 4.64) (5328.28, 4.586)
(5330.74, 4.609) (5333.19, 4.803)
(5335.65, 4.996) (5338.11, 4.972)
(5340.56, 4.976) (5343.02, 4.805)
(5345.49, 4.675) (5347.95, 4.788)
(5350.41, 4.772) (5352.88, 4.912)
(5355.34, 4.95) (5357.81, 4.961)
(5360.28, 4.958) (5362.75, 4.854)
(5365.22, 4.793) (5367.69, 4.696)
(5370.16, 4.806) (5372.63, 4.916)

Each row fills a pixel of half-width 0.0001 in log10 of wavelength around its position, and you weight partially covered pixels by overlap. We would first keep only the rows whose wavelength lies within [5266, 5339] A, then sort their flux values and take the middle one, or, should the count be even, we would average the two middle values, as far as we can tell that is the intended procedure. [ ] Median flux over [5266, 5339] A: 4.70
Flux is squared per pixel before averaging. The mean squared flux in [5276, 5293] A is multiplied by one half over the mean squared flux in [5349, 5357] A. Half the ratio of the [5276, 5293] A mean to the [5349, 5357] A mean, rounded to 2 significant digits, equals 0.47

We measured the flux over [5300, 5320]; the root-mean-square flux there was 4.78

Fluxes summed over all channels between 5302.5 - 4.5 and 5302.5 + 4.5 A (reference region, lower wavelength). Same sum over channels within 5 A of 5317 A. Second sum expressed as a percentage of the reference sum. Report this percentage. 103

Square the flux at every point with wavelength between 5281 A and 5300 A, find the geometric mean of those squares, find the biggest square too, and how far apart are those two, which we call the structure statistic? 1.6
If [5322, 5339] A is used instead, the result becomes 2.2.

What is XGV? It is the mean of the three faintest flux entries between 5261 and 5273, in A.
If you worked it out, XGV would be 4.17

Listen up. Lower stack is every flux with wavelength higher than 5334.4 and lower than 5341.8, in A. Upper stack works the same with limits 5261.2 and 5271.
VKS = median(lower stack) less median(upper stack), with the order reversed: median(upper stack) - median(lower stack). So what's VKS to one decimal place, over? -0.7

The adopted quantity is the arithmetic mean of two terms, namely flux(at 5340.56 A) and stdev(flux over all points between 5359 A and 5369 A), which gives 2.54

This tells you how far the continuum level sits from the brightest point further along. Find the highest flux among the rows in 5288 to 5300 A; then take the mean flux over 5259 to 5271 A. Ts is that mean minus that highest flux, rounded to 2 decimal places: -0.66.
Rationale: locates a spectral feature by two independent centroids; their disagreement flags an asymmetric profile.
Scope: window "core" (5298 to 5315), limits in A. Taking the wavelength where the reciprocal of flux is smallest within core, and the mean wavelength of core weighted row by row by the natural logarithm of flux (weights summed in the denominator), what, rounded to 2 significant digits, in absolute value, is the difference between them 7.3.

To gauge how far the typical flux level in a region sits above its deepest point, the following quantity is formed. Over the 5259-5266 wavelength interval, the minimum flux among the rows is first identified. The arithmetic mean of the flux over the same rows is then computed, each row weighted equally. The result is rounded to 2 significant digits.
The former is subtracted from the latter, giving 0.18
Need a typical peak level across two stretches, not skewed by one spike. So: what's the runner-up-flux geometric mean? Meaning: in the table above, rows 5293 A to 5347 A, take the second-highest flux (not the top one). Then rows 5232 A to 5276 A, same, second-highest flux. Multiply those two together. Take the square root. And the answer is 4.86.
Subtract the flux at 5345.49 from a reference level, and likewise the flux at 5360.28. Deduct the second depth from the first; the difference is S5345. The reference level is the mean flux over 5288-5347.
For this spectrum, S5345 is 0.28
